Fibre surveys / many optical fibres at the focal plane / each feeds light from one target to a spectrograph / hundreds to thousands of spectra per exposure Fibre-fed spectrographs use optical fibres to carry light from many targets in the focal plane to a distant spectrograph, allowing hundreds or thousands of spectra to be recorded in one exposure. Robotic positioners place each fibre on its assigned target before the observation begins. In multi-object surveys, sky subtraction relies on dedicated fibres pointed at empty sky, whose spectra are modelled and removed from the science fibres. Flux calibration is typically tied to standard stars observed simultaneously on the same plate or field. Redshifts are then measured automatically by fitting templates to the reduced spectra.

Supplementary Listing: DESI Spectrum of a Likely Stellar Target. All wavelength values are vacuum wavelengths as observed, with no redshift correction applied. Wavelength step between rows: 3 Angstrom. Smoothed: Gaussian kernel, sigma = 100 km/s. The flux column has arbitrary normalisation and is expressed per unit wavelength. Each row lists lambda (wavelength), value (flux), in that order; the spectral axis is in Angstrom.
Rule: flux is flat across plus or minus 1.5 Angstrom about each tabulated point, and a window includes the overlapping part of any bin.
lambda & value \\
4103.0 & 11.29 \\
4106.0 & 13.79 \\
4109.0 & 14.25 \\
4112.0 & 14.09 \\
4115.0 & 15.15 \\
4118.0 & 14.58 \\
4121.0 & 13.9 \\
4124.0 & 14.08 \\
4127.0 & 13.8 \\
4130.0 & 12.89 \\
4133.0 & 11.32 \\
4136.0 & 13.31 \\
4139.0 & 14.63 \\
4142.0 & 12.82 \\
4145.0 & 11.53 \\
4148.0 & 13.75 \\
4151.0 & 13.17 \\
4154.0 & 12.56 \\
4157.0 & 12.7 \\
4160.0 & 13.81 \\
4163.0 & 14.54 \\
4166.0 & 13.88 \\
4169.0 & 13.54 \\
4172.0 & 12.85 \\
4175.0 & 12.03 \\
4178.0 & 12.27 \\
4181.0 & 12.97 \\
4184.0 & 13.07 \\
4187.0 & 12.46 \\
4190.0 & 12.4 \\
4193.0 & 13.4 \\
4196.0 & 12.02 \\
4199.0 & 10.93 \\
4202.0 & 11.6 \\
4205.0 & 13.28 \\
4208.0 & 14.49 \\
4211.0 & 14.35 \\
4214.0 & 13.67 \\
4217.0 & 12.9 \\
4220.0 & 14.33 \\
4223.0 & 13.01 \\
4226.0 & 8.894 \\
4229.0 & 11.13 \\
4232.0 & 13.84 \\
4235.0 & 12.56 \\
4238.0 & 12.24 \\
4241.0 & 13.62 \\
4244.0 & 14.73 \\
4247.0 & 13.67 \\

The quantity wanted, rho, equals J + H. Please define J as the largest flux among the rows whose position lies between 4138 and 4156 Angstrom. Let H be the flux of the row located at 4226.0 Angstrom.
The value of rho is 23.5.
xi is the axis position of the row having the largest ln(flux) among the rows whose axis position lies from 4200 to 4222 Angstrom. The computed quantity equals 4208.0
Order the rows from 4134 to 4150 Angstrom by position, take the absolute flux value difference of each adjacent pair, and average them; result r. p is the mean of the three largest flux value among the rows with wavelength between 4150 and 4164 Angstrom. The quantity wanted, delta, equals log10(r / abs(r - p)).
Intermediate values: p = 13.8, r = 1.7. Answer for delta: -0.87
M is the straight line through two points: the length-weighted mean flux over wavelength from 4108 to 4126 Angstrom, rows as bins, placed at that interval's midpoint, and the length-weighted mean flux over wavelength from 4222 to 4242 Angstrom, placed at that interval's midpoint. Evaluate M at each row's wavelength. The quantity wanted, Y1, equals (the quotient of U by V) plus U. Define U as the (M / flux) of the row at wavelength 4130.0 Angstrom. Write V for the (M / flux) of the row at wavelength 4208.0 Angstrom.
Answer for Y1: 2.35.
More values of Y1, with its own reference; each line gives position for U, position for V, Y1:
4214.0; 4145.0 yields 1.68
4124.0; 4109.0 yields 2.00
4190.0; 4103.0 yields 1.85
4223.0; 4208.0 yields 2.03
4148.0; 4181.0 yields 1.99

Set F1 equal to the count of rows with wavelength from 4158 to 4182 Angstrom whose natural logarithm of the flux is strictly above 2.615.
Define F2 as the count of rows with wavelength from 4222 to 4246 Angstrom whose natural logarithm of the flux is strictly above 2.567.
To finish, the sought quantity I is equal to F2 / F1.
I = 1.0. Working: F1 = 3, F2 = 3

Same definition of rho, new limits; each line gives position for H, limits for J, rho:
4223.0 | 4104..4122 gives 28.2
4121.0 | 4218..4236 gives 28.2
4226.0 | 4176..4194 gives 22.3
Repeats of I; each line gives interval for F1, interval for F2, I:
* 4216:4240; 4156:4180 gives 2.0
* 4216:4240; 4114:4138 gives 3.0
